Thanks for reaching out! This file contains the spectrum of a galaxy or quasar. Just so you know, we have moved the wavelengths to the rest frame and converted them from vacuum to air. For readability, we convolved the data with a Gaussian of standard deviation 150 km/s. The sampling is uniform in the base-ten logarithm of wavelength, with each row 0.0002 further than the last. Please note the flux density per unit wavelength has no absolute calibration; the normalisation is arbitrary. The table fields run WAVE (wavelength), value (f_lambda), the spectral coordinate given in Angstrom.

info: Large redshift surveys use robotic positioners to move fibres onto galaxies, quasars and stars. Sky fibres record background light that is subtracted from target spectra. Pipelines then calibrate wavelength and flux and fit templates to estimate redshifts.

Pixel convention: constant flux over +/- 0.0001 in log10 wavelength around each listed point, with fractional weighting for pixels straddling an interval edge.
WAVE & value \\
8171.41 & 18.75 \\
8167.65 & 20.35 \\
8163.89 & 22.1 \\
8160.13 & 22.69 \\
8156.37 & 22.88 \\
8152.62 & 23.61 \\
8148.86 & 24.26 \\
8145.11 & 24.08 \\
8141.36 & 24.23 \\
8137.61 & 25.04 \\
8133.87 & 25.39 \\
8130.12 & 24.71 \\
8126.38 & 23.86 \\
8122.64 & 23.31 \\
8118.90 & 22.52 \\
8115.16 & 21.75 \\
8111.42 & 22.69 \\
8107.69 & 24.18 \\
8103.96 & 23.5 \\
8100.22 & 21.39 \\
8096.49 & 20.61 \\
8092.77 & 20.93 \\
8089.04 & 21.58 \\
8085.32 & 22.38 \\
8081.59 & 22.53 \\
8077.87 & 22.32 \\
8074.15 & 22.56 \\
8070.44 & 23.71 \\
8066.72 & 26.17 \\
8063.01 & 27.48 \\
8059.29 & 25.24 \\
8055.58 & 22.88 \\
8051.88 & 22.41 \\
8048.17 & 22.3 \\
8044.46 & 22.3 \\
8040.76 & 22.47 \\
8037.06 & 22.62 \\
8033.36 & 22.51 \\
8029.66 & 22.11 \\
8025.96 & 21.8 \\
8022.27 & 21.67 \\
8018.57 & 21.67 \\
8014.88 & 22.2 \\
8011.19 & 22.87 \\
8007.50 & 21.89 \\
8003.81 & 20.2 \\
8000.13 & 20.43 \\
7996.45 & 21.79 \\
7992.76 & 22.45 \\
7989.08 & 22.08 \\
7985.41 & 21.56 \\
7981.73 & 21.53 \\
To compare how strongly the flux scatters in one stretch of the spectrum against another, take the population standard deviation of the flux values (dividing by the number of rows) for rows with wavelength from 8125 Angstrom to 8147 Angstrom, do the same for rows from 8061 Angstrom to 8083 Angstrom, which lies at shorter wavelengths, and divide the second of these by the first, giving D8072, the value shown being 3.7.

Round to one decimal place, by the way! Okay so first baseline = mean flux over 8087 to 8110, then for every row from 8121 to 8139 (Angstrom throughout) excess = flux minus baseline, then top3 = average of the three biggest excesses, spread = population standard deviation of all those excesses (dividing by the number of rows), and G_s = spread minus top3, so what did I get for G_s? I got -2.2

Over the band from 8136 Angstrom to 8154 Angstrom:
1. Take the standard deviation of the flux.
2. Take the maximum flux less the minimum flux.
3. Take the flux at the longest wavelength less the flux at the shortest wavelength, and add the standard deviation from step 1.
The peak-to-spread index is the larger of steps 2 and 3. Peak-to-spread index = 1.4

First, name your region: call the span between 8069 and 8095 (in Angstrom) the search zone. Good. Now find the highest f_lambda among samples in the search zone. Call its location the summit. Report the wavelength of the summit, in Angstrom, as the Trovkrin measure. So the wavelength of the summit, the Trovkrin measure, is 8070.44 Angstrom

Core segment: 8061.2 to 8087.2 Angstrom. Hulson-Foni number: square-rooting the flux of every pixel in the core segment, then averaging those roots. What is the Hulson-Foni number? 4.88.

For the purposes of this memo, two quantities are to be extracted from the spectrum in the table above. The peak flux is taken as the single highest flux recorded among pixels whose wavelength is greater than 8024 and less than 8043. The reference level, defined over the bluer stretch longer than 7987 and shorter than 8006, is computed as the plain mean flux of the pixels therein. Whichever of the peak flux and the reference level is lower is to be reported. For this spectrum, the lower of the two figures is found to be 21.4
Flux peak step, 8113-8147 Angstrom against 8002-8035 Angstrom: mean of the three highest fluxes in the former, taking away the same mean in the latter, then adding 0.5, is 3.0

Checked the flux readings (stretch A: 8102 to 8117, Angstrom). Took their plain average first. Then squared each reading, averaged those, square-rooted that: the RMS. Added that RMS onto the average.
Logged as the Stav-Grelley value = 46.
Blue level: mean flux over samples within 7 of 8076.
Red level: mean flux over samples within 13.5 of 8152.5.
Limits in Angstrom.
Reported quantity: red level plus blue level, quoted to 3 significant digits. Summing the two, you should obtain 46.2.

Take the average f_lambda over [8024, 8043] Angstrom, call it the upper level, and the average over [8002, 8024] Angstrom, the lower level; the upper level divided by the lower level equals 1.03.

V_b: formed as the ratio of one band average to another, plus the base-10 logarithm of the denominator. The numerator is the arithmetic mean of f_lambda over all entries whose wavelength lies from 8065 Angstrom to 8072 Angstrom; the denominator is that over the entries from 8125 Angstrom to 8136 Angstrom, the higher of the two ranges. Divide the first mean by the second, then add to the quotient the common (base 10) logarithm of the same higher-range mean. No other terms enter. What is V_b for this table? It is 2.40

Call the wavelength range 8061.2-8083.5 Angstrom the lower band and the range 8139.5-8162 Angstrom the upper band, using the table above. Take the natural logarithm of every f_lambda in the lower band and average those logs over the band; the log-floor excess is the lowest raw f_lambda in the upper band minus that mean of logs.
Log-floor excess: 19.5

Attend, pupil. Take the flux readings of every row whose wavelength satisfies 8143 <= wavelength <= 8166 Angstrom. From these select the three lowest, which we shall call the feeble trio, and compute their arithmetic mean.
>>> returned 22.6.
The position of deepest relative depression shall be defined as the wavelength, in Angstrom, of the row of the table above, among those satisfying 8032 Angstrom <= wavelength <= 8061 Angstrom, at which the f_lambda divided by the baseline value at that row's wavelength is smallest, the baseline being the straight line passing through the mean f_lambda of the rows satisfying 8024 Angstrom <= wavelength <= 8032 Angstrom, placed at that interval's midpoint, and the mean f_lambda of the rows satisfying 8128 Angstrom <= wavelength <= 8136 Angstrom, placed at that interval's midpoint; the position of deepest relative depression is 8048.17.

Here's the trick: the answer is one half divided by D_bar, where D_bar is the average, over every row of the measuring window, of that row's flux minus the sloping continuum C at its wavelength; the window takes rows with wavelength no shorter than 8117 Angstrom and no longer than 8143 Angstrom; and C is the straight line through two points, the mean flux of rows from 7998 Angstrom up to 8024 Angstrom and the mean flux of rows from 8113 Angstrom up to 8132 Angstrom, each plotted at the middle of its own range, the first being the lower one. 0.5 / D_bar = 0.6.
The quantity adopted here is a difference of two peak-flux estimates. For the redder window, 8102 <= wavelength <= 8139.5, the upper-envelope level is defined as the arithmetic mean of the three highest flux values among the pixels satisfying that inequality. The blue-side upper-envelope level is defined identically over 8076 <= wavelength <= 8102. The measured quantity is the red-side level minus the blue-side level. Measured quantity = 2.6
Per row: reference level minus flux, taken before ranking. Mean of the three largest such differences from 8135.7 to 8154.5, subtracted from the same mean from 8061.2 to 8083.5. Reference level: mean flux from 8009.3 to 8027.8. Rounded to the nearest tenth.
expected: 1.5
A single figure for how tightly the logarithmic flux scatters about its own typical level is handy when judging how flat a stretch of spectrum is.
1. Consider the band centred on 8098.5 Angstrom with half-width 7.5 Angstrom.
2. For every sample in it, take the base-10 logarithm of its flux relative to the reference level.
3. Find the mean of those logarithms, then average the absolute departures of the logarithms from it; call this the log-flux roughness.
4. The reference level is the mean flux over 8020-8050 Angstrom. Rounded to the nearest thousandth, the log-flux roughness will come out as 0.019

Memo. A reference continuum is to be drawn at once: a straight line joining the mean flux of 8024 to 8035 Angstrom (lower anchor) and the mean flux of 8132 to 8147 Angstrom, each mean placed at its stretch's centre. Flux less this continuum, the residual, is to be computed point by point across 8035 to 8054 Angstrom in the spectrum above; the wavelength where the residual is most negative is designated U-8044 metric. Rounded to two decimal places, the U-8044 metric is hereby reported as 8048.17 Angstrom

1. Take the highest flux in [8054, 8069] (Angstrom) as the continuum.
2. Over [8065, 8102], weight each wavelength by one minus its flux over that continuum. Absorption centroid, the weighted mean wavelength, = 8086.2 Angstrom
